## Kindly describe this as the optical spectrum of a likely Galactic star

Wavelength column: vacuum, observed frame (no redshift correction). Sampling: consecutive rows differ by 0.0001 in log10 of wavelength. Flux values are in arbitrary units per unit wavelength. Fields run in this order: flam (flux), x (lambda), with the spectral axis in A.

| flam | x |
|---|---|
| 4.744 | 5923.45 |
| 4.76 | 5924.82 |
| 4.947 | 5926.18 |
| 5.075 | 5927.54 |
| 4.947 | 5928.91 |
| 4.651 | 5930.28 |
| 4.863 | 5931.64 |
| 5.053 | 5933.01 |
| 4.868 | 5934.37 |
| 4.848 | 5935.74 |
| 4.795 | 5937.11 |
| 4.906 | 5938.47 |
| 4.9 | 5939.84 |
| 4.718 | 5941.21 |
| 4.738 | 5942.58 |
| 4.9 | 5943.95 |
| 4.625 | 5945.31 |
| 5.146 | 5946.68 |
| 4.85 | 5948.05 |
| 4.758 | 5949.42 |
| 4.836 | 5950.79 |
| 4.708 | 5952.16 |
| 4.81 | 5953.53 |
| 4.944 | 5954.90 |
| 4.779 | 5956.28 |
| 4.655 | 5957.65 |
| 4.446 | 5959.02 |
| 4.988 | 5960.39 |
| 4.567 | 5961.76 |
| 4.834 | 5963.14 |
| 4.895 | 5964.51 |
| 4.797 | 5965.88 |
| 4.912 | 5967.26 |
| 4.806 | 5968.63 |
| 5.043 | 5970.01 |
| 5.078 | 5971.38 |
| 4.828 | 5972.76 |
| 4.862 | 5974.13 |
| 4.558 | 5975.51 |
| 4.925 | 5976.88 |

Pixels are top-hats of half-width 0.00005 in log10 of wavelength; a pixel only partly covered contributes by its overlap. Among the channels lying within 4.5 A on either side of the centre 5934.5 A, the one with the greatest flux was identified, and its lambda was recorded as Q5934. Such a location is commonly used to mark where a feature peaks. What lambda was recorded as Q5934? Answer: 5933.01 A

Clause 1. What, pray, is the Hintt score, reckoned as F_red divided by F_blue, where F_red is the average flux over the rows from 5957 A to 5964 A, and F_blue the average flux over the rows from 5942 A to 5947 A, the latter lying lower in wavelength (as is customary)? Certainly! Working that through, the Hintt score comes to 0.97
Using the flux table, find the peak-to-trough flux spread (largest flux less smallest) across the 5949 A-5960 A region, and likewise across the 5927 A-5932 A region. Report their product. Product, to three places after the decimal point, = 0.211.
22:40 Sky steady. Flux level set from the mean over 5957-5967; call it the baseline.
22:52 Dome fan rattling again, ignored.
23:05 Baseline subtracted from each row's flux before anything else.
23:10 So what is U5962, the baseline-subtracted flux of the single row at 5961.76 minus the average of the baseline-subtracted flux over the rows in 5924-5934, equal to -0.33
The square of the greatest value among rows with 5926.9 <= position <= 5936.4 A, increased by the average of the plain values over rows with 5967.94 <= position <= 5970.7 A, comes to 30.7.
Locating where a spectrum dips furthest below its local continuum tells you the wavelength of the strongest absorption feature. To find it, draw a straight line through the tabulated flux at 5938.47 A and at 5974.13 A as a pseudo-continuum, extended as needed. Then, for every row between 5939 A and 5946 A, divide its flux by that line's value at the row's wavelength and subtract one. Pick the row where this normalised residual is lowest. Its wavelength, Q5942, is 5945.31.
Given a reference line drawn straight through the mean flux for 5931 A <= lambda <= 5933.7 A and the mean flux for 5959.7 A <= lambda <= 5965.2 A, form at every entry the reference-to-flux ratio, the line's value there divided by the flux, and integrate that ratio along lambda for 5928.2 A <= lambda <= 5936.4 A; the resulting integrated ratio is 8.35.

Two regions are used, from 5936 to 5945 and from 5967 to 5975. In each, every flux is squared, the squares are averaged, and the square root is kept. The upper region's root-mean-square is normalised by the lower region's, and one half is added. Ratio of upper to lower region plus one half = 1.52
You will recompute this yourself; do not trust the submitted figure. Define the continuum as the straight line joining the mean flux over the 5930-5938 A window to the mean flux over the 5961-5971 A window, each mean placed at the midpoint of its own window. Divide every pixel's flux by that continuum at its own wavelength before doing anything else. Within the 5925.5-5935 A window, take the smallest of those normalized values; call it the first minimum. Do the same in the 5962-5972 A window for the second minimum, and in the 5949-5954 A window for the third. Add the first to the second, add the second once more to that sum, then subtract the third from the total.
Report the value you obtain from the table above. 1.97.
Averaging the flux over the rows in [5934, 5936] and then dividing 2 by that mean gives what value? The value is 0.412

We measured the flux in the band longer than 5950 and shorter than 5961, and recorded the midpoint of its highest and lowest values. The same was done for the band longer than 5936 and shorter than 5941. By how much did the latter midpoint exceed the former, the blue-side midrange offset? 0.13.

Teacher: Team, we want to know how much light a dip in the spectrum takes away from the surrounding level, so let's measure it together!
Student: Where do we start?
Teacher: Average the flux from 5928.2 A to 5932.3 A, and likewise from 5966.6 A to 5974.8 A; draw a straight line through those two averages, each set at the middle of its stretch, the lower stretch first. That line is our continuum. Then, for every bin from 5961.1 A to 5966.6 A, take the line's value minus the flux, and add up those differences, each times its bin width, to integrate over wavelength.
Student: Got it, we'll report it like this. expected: 0.72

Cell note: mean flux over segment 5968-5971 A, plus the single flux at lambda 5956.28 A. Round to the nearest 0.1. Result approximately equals 9.7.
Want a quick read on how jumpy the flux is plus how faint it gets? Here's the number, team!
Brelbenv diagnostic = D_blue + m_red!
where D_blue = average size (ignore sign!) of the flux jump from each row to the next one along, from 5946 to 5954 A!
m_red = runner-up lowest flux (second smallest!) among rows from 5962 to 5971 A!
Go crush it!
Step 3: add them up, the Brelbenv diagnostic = 4.95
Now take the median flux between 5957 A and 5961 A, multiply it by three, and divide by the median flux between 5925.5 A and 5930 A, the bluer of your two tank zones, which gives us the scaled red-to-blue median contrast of 2.82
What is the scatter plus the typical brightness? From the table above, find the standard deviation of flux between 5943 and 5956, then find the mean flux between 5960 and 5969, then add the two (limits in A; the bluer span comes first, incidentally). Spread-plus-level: 4.97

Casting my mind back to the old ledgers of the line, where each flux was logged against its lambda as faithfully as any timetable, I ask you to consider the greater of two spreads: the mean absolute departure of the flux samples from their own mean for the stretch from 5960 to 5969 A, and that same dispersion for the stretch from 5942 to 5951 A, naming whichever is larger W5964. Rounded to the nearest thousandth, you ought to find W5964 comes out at 0.111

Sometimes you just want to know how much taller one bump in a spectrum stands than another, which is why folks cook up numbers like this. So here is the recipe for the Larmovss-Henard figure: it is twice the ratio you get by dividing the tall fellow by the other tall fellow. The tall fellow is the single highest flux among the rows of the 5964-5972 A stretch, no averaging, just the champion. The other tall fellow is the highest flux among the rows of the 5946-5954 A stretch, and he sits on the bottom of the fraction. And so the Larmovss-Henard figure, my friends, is 1.97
